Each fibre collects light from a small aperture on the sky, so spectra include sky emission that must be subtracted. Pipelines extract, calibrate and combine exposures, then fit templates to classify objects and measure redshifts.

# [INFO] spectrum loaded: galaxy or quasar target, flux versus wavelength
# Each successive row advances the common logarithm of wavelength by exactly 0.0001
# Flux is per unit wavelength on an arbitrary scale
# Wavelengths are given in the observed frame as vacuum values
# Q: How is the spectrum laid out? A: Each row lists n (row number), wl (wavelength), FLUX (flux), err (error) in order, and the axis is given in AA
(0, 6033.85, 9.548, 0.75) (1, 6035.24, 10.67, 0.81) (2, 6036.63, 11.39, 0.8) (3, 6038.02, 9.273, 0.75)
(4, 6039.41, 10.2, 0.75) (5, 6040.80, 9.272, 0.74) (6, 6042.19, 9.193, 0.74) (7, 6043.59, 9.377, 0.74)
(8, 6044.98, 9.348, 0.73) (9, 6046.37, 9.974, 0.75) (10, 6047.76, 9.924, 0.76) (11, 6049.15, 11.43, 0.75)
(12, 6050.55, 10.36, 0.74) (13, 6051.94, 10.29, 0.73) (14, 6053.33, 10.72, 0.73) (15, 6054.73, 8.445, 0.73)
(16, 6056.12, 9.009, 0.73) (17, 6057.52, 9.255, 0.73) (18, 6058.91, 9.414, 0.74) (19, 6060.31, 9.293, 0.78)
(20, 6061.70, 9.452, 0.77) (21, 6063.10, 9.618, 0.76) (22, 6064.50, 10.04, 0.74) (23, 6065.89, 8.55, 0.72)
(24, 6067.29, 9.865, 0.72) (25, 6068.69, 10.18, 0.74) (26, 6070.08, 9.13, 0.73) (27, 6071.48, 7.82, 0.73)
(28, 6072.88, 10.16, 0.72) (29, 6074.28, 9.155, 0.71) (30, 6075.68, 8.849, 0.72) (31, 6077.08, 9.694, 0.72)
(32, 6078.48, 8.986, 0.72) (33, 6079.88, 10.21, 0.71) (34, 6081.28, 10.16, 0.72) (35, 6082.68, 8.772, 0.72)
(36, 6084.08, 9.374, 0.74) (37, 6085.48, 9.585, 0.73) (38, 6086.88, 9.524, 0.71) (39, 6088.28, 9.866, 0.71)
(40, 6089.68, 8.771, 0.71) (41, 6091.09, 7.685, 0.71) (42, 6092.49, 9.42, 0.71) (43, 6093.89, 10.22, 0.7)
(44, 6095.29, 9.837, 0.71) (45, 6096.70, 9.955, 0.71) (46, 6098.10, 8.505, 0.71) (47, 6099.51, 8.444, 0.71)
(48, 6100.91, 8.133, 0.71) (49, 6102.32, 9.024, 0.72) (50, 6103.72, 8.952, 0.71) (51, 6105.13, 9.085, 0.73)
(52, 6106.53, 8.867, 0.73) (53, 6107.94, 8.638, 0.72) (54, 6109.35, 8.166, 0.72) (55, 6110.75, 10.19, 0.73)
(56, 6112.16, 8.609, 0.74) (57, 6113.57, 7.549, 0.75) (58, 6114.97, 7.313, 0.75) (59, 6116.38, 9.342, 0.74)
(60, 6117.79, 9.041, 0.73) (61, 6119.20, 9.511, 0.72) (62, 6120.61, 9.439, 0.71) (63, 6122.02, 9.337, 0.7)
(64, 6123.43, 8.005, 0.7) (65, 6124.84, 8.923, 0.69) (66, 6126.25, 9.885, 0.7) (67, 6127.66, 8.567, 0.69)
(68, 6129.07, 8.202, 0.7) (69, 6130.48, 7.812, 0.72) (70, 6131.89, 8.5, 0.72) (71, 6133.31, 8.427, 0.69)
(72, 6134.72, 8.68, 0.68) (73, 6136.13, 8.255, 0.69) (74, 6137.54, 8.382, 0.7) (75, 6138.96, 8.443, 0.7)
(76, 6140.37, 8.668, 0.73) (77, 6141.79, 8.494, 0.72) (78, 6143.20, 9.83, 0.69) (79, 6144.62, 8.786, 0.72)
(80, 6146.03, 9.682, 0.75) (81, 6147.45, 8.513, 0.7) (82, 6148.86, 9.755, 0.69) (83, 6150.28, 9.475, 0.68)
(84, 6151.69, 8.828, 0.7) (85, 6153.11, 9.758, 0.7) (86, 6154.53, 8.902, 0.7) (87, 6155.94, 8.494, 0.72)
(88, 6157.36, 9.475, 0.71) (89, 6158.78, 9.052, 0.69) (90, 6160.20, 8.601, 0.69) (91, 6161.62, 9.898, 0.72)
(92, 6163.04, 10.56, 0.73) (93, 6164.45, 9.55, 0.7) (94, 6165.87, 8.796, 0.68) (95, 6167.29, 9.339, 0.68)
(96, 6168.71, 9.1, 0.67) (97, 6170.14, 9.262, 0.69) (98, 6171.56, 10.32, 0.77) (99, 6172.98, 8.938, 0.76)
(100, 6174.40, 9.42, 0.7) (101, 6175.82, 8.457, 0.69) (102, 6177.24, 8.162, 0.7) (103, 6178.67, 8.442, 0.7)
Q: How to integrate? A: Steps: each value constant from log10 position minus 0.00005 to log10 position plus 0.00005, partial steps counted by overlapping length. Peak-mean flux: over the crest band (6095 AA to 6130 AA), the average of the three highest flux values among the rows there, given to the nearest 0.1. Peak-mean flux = 10.0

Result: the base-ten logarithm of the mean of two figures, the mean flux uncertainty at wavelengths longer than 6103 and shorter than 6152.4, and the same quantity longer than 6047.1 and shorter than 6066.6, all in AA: -0.138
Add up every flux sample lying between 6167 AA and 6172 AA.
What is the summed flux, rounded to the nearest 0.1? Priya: 38.0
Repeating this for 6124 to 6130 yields 35.6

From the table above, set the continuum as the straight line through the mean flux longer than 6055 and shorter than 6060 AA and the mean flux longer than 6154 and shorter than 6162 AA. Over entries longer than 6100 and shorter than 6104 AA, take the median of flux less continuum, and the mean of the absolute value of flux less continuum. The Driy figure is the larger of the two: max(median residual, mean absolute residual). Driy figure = 0.45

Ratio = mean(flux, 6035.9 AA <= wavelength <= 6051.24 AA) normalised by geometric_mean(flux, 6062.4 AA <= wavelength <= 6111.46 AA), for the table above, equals 1.08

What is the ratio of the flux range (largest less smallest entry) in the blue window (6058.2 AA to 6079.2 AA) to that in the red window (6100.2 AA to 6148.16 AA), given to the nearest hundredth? 0.82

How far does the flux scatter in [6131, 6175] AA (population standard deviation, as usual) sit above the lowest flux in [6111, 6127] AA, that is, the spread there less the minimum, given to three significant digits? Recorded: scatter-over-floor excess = -6.71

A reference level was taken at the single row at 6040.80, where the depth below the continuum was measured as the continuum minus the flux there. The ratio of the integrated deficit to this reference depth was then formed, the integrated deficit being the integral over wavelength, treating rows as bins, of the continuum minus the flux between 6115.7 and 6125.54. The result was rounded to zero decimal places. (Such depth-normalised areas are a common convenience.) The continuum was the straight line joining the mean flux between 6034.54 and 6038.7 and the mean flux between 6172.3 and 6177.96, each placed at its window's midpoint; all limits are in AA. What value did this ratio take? 3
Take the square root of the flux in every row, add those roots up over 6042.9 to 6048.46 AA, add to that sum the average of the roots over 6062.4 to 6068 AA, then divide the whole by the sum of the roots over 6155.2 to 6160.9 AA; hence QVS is 1.300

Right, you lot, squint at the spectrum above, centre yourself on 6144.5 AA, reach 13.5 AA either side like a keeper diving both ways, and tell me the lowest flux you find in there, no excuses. 8.255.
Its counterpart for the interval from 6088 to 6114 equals 7.549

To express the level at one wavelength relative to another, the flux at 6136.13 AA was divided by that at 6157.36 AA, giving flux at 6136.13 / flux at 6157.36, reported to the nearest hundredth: 0.87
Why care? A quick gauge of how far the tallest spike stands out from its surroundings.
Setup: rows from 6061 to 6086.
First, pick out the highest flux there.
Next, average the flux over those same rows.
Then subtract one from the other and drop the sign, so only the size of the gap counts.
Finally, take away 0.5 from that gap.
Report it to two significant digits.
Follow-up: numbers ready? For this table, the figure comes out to 0.29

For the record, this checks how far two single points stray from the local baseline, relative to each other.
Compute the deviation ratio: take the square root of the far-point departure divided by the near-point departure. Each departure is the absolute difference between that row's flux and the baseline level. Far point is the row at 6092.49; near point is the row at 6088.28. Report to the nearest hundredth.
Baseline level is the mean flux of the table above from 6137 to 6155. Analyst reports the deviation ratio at 0.68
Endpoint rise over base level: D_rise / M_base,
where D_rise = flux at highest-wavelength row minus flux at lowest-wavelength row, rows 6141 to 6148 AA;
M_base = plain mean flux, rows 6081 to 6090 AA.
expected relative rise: 0.00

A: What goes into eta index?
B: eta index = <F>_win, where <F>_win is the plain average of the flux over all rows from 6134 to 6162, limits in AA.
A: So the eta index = 9.0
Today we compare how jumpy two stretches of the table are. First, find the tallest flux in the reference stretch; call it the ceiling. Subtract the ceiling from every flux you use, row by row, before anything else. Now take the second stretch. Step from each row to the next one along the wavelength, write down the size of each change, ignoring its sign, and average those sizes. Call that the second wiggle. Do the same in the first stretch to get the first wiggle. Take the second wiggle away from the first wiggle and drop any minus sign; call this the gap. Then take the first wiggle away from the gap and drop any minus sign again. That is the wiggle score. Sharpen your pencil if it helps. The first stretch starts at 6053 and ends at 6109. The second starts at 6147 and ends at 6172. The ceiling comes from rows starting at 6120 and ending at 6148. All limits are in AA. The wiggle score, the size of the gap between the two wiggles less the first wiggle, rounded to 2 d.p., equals 0.70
